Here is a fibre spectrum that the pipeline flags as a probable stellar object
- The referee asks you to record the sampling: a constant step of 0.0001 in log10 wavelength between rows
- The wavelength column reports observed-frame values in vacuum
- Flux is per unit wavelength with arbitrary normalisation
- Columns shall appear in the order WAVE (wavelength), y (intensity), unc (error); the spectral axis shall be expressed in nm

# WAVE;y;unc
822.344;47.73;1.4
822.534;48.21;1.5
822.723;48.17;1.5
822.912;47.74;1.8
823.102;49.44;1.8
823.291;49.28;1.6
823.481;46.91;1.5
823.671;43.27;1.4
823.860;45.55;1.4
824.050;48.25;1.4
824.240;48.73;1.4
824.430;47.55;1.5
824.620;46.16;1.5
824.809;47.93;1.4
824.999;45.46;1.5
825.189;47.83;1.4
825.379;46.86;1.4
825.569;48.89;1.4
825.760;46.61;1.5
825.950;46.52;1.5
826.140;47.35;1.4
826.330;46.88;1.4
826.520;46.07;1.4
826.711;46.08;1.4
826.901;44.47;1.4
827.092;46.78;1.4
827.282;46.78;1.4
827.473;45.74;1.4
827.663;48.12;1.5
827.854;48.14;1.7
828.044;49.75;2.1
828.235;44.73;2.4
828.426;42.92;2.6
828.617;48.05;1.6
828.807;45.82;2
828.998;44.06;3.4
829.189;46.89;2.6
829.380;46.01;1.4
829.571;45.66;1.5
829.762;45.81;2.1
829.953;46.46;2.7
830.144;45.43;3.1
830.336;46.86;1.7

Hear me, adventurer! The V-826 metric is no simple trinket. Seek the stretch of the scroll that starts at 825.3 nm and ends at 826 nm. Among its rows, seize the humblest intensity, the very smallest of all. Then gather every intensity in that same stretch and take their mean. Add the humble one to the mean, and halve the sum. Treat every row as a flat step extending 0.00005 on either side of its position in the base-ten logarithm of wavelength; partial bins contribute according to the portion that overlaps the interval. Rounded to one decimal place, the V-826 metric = 46.9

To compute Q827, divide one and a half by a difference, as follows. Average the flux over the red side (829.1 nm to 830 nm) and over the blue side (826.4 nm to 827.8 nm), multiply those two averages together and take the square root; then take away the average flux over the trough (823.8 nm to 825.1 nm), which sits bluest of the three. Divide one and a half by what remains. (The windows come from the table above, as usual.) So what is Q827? -1.7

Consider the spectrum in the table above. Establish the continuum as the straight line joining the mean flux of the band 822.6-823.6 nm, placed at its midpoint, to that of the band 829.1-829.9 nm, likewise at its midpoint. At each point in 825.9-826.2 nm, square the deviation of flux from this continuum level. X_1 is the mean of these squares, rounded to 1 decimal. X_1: 0.3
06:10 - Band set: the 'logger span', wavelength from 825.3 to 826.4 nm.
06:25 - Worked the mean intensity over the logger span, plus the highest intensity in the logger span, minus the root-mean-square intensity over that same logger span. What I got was 48.9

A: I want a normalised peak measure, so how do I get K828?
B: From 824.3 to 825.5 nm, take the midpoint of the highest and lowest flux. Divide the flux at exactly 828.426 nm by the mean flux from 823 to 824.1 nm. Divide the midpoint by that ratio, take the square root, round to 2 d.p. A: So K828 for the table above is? 7.16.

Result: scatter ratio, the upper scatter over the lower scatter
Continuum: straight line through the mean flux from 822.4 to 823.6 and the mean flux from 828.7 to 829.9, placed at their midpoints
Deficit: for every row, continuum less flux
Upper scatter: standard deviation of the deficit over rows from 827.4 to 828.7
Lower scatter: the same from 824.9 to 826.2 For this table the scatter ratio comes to 2.1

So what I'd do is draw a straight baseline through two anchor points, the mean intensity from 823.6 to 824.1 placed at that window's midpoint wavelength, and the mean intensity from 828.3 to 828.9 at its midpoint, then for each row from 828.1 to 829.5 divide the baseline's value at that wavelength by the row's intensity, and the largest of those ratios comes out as 1.06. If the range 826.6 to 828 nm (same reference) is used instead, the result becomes 1.03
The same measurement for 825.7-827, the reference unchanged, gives 1.03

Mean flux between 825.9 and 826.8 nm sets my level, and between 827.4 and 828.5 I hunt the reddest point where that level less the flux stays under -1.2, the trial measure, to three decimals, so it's 828.044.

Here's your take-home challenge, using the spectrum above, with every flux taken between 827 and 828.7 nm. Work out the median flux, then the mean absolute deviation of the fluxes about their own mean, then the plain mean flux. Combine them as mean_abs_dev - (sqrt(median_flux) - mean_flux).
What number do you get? 41.5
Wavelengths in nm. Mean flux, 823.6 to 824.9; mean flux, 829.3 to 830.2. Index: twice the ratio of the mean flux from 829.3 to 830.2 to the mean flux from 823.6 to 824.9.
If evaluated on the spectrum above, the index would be 1.96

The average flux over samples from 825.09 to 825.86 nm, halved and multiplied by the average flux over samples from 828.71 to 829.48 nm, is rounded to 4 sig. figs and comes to 1086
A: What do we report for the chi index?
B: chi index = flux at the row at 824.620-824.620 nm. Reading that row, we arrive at 46.16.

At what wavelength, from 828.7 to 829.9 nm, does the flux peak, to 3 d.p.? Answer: 829.189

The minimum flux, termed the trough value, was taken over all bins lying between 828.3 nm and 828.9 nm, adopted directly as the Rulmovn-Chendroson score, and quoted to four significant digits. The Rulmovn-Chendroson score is 42.92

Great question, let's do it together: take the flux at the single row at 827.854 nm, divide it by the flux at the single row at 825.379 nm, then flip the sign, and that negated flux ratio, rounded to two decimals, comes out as -1.03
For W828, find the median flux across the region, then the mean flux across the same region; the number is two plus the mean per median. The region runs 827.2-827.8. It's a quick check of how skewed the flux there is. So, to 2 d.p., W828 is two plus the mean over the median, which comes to 3.00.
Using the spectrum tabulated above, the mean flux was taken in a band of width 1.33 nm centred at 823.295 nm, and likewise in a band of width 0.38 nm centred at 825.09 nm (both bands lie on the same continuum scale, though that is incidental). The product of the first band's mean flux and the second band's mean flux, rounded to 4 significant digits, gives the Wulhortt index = 2201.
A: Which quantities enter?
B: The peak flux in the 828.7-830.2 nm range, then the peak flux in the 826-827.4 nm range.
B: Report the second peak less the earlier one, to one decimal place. 0.5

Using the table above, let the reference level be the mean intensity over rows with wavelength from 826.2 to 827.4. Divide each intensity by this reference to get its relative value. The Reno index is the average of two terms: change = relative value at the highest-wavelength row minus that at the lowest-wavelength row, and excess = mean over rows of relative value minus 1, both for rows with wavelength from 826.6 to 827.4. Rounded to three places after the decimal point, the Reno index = 0.006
